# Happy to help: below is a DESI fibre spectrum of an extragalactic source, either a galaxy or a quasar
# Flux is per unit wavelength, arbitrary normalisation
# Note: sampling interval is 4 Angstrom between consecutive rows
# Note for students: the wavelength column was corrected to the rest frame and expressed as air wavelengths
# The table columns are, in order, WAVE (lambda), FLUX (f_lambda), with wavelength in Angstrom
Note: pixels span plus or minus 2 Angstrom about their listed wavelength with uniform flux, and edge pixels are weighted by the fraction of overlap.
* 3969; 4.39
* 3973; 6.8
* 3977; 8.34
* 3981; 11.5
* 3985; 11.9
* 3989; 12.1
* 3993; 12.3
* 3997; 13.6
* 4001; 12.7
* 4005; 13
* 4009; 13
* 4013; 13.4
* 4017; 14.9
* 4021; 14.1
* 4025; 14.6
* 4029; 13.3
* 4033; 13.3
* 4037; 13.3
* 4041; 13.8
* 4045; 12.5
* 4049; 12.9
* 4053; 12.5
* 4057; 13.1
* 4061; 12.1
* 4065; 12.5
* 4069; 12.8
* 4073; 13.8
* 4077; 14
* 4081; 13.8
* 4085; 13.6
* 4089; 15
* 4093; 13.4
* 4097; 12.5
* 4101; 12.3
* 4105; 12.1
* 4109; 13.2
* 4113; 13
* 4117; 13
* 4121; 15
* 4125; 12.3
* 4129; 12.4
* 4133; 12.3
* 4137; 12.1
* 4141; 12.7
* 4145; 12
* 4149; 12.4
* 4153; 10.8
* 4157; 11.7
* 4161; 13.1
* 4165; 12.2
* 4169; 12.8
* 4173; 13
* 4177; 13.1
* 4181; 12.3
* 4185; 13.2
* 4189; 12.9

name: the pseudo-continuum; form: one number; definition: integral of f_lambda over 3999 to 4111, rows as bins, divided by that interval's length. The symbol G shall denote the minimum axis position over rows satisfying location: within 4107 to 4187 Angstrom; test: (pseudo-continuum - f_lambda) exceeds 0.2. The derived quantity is 4113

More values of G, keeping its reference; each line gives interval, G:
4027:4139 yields 4045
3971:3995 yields 3973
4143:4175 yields 4145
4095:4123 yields 4097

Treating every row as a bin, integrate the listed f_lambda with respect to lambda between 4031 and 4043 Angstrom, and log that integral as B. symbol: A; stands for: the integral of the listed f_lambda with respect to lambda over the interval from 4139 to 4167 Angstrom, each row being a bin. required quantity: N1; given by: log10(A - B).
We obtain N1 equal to 2.25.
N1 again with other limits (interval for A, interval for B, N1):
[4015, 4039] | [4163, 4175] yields 2.26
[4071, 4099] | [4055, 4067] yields 2.37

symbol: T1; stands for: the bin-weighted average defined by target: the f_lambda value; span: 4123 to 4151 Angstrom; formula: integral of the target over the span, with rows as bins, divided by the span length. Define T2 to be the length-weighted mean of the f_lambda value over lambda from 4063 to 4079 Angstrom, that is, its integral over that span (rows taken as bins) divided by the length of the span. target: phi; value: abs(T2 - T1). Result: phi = 1.0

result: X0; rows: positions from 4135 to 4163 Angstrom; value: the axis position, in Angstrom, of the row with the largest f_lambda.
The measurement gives 4161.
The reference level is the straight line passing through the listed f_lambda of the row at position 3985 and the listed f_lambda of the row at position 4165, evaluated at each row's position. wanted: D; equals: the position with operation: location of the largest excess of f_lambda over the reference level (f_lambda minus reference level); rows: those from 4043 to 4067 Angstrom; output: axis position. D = 4057 Angstrom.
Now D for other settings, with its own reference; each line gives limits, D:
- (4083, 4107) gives 4089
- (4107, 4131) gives 4121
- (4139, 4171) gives 4161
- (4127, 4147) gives 4141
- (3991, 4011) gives 3997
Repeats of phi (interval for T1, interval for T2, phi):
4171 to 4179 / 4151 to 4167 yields 1.1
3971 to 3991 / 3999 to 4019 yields 3.3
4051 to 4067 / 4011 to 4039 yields 1.3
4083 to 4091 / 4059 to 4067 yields 2.0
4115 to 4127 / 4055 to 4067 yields 0.9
